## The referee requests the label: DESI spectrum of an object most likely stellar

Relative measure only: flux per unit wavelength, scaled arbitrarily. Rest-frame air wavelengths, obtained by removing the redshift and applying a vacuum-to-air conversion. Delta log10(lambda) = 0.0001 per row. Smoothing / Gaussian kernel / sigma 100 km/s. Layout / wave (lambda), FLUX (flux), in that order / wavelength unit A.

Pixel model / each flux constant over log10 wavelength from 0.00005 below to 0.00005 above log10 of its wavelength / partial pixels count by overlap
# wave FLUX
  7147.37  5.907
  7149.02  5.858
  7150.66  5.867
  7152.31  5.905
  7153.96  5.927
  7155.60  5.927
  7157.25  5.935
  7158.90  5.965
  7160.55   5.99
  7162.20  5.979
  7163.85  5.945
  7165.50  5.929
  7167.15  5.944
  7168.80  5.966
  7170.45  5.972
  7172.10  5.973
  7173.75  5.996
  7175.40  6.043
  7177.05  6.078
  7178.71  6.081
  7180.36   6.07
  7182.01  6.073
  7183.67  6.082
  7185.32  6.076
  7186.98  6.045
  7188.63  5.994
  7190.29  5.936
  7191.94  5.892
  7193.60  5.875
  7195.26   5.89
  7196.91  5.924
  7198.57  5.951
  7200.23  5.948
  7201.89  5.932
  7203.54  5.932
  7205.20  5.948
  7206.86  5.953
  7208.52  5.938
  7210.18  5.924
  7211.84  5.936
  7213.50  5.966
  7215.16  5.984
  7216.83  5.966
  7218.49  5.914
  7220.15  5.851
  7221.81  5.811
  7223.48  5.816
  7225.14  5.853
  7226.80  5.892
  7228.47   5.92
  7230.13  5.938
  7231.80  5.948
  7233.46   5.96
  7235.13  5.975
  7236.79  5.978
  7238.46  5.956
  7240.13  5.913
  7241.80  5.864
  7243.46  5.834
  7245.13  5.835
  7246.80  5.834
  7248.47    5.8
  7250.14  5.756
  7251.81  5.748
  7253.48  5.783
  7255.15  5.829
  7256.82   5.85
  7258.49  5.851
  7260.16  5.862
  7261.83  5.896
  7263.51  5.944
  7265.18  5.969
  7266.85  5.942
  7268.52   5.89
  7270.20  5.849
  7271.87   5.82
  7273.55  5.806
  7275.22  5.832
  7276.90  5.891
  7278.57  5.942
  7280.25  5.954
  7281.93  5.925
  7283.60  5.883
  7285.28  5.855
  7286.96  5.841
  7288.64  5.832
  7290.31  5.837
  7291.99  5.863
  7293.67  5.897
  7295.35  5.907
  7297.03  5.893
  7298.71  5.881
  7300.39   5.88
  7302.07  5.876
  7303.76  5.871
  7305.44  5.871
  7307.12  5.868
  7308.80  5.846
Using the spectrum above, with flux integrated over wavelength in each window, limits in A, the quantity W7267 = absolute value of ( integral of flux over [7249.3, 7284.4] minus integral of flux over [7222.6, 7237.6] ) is 117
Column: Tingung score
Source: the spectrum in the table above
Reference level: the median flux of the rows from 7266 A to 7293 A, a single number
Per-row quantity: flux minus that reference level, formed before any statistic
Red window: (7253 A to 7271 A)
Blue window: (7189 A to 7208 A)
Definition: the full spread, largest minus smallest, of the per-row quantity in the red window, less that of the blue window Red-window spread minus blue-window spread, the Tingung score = 0.11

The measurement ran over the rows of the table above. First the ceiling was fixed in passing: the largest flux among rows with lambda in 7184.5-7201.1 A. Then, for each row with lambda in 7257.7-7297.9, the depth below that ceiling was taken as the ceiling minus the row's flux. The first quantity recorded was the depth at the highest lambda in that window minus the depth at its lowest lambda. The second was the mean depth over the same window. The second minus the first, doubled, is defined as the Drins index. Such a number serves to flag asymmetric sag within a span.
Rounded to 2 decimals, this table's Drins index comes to 0.47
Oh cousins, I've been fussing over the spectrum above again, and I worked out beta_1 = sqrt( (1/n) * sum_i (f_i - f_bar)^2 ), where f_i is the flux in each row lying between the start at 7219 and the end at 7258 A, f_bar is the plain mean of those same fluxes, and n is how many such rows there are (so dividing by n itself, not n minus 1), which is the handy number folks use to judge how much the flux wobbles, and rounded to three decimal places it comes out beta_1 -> 0.068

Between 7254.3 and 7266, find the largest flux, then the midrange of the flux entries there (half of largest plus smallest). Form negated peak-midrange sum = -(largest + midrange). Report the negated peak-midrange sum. -11.9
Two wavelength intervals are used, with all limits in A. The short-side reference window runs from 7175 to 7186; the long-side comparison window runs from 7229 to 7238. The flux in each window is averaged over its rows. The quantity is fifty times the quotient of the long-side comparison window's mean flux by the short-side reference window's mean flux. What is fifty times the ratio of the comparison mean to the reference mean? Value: 49.1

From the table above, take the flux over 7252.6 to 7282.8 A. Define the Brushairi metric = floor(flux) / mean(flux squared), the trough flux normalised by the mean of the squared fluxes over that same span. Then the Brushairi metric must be 0.167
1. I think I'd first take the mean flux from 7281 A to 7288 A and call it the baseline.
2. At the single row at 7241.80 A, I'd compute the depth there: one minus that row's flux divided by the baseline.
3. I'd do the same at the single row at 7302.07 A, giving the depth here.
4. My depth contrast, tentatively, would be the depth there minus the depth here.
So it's 0.002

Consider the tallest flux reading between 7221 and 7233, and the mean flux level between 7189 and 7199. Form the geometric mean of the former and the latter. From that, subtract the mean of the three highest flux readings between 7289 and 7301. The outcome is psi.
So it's 0.031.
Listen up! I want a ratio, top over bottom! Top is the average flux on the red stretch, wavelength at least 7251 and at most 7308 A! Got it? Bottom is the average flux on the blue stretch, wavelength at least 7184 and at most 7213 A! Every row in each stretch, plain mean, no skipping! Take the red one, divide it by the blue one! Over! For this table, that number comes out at 0.99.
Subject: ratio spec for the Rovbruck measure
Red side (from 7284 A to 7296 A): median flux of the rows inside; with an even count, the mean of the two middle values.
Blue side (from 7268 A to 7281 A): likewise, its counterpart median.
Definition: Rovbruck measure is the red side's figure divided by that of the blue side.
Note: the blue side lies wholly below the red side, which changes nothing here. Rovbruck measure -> 0.998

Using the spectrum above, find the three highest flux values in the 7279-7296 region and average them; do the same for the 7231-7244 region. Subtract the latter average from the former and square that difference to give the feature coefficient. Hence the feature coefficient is 0.0018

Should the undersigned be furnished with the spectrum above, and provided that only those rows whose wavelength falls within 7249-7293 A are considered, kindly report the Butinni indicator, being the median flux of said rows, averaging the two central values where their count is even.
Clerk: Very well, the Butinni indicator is 5.85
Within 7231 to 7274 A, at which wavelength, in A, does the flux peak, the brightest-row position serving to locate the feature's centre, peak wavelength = 7236.79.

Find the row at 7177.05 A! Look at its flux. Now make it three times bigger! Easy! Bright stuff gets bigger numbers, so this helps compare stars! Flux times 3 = 18.2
